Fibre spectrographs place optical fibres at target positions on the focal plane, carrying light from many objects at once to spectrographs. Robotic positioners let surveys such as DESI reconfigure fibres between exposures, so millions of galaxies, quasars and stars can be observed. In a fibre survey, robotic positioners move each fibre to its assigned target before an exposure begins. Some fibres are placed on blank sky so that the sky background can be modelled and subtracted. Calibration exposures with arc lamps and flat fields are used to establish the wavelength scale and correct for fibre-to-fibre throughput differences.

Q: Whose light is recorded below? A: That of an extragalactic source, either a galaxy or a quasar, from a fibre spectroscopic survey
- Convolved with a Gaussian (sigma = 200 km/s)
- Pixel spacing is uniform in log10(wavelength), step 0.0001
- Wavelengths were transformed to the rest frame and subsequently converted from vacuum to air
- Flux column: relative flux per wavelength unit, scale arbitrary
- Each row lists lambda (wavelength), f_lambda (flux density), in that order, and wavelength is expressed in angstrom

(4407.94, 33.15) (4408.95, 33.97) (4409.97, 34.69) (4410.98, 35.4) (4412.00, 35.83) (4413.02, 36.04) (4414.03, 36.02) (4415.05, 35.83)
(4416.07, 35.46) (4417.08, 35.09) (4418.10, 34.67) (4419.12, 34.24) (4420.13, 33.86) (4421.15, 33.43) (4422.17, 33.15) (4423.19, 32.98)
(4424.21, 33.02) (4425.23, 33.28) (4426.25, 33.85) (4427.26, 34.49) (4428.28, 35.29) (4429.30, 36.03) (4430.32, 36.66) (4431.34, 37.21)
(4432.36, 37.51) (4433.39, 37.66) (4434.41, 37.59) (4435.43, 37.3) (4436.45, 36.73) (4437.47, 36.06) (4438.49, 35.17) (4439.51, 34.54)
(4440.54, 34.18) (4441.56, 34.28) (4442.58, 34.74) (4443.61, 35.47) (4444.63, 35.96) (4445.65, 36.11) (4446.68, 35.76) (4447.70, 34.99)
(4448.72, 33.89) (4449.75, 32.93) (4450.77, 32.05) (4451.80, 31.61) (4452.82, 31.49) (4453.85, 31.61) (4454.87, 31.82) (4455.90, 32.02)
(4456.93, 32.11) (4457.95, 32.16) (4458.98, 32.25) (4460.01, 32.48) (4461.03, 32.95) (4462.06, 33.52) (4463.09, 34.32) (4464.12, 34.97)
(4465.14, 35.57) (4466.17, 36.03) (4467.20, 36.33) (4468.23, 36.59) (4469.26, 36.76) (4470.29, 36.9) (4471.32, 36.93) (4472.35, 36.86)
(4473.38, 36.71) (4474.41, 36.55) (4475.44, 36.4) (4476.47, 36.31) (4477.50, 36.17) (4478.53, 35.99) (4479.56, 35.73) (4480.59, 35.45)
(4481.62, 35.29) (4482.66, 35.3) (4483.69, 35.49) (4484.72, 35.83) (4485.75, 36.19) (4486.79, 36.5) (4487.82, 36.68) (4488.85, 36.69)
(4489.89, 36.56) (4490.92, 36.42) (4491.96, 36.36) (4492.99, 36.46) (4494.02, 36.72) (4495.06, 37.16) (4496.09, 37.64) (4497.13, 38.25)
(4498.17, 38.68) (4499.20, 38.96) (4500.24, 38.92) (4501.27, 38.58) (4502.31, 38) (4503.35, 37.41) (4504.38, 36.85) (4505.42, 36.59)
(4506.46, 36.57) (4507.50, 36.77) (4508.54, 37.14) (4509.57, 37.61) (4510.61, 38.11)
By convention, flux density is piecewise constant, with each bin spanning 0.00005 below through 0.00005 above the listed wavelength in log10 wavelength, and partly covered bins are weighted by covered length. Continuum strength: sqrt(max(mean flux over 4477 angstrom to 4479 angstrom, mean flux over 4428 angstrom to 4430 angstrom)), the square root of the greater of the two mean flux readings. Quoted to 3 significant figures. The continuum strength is 6.01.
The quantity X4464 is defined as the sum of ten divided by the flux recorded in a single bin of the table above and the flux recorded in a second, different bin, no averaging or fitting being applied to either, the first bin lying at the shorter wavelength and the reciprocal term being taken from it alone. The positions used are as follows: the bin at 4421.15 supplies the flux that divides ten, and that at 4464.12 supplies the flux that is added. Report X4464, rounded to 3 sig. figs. 35.3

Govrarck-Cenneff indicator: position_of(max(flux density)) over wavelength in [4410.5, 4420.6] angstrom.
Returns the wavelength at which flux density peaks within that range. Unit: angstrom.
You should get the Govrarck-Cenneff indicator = 4413.02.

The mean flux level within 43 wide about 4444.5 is 34.4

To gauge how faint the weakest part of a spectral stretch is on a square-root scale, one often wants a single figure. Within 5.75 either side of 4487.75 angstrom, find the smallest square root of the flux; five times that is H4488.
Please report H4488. 29.7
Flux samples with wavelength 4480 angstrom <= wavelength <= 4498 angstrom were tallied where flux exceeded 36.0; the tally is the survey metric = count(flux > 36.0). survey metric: 12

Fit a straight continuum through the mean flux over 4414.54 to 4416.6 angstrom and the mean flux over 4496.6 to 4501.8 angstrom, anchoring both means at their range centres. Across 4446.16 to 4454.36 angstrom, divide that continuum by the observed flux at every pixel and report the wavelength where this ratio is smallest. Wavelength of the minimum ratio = 4446.68 angstrom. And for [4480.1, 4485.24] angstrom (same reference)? 4484.72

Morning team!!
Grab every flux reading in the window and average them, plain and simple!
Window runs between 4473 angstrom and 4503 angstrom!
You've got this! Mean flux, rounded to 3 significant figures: 36.8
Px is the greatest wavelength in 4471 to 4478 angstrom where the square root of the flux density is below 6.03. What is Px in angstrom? 4477.50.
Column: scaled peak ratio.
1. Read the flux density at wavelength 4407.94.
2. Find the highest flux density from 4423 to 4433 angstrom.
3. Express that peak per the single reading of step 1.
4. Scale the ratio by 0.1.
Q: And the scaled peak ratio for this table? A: 0.113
